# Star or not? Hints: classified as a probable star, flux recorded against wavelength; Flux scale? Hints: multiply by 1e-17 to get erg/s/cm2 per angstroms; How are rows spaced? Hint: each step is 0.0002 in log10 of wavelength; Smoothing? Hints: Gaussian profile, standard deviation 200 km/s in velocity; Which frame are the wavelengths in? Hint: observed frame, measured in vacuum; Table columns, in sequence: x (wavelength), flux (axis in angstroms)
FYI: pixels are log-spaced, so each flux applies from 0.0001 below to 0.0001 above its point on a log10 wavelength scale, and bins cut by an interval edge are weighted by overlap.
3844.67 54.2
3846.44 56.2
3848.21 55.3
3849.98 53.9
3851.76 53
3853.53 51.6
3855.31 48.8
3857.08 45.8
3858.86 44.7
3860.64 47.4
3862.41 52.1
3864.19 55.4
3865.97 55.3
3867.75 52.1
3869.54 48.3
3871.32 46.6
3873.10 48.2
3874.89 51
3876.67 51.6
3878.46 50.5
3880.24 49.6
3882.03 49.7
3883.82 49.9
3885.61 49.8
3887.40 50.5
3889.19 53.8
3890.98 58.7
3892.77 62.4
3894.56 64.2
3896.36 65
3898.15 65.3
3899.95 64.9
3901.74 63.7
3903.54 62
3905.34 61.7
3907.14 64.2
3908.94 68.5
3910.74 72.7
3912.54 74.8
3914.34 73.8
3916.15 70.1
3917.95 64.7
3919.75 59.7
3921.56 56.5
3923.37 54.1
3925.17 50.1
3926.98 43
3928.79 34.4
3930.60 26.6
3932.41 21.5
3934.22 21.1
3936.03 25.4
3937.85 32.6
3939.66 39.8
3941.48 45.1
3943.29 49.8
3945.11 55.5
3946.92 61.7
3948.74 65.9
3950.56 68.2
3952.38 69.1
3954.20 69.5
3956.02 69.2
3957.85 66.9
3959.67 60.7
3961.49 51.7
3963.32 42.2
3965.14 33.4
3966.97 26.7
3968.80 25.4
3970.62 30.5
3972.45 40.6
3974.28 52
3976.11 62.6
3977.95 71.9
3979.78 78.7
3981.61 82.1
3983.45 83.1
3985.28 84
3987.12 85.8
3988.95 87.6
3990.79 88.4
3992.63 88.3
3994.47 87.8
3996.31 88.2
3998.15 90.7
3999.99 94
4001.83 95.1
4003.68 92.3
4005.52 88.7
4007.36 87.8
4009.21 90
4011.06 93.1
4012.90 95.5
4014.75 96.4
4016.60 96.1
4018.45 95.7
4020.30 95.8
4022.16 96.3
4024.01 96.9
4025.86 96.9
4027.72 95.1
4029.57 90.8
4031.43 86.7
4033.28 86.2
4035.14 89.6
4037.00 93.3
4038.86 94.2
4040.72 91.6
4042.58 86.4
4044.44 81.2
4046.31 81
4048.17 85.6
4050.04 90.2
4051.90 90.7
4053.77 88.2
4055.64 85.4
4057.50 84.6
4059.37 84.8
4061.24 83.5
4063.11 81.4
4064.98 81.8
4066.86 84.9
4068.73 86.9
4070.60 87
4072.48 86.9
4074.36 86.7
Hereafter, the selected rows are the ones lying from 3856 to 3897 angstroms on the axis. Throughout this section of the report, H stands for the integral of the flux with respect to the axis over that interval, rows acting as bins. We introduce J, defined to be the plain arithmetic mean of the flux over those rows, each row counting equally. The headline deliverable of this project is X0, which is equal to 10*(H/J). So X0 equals 409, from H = 2140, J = 52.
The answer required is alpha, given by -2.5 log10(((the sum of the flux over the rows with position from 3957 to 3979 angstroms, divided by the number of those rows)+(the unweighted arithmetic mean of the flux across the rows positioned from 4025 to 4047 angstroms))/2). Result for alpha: -4.58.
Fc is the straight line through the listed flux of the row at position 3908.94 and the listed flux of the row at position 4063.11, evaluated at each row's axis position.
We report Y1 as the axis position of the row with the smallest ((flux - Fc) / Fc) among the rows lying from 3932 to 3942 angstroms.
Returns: 3934.22 angstroms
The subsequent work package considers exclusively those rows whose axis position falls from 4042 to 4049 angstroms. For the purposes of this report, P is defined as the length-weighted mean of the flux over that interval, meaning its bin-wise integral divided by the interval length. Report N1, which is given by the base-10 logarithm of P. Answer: 1.92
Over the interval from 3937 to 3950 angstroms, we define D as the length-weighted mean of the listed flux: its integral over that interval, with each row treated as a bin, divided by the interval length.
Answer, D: 51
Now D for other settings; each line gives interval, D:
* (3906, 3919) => 70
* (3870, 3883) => 50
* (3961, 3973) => 35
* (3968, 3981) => 53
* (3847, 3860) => 51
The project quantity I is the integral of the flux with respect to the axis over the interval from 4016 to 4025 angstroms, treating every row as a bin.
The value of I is 865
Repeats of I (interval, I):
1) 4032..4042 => 907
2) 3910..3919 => 639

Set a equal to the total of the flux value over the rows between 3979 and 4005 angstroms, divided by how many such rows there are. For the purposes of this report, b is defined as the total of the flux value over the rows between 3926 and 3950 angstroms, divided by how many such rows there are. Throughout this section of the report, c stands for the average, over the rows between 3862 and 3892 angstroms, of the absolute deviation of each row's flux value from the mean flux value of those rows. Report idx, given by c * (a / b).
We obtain 5.0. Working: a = 88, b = 40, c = 2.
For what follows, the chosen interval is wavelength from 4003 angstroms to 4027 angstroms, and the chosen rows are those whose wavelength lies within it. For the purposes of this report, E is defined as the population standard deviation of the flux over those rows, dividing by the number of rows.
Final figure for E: 3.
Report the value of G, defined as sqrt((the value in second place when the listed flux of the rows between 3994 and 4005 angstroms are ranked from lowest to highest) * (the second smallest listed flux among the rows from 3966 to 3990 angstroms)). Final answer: 49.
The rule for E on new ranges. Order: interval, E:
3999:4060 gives 5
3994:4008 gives 3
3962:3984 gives 21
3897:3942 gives 17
